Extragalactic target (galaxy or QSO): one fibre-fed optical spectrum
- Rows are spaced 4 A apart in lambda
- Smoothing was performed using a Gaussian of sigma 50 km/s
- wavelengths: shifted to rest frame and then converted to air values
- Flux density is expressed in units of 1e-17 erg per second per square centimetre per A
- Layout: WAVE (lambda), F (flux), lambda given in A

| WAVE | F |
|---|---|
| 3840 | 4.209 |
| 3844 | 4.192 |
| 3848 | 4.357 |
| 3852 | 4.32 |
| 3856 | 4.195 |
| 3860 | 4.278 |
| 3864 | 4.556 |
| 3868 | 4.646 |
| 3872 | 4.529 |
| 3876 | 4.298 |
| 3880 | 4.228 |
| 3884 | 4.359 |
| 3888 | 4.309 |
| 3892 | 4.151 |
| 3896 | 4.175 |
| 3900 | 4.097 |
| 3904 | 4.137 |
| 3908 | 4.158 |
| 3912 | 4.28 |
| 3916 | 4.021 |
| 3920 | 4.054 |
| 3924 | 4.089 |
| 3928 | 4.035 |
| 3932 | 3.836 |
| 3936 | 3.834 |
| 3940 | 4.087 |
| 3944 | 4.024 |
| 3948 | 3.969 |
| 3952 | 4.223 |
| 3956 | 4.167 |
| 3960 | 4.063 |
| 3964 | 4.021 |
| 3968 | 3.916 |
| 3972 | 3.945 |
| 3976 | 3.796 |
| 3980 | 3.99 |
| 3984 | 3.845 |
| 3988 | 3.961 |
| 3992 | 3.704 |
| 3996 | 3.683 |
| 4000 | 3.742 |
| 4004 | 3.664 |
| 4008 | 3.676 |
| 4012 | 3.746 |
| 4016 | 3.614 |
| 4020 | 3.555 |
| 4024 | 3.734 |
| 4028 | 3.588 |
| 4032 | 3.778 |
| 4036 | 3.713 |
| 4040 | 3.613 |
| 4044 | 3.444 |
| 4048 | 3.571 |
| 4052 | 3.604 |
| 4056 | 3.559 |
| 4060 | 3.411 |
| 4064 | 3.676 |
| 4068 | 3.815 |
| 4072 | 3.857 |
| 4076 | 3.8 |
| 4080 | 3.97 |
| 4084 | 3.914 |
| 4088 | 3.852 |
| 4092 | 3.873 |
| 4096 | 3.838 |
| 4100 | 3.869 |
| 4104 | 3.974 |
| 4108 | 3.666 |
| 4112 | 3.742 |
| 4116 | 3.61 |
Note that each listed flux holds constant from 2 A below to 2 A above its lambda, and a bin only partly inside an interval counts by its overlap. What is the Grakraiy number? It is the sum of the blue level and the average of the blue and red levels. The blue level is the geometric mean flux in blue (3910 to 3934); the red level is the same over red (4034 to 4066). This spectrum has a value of 7.86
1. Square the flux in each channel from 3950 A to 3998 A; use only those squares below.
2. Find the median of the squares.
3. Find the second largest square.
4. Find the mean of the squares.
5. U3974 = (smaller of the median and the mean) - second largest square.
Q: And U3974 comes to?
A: -1.8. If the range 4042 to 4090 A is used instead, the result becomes -1.6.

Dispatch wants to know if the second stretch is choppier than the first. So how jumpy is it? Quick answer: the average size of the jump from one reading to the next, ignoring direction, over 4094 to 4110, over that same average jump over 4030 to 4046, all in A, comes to 1.33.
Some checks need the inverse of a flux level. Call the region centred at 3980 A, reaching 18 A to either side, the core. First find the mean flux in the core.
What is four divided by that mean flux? 1.03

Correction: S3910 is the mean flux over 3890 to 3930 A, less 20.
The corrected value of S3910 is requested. -15.88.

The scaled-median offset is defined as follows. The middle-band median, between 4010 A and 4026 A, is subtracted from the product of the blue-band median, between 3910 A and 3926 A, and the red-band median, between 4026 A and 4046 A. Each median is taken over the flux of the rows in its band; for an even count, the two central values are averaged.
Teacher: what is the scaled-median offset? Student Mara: 11.0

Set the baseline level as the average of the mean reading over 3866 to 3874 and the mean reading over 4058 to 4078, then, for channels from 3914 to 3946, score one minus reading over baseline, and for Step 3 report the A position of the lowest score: 3924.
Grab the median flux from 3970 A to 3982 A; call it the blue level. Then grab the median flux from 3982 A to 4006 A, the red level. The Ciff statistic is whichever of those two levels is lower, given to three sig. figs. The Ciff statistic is 3.72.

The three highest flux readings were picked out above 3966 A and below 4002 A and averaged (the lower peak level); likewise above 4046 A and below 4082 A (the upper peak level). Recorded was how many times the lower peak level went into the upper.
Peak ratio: 0.979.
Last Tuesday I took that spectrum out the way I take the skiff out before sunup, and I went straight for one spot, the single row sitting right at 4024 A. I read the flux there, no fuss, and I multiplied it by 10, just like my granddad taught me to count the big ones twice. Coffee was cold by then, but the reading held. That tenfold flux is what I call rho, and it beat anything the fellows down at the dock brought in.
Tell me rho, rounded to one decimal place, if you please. 37.3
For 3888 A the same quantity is 43.1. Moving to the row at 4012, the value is 37.5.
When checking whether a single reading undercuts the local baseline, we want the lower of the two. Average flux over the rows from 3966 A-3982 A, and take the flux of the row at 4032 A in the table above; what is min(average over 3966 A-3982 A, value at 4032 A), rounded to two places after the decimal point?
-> 3.78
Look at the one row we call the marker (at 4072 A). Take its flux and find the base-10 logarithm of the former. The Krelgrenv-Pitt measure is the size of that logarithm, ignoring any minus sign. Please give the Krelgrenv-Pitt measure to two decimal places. 0.59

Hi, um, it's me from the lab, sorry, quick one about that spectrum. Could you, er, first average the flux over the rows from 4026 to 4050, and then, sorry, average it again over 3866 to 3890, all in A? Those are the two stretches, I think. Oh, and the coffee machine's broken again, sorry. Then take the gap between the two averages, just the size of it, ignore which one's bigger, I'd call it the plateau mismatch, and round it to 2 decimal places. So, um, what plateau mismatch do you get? 0.78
